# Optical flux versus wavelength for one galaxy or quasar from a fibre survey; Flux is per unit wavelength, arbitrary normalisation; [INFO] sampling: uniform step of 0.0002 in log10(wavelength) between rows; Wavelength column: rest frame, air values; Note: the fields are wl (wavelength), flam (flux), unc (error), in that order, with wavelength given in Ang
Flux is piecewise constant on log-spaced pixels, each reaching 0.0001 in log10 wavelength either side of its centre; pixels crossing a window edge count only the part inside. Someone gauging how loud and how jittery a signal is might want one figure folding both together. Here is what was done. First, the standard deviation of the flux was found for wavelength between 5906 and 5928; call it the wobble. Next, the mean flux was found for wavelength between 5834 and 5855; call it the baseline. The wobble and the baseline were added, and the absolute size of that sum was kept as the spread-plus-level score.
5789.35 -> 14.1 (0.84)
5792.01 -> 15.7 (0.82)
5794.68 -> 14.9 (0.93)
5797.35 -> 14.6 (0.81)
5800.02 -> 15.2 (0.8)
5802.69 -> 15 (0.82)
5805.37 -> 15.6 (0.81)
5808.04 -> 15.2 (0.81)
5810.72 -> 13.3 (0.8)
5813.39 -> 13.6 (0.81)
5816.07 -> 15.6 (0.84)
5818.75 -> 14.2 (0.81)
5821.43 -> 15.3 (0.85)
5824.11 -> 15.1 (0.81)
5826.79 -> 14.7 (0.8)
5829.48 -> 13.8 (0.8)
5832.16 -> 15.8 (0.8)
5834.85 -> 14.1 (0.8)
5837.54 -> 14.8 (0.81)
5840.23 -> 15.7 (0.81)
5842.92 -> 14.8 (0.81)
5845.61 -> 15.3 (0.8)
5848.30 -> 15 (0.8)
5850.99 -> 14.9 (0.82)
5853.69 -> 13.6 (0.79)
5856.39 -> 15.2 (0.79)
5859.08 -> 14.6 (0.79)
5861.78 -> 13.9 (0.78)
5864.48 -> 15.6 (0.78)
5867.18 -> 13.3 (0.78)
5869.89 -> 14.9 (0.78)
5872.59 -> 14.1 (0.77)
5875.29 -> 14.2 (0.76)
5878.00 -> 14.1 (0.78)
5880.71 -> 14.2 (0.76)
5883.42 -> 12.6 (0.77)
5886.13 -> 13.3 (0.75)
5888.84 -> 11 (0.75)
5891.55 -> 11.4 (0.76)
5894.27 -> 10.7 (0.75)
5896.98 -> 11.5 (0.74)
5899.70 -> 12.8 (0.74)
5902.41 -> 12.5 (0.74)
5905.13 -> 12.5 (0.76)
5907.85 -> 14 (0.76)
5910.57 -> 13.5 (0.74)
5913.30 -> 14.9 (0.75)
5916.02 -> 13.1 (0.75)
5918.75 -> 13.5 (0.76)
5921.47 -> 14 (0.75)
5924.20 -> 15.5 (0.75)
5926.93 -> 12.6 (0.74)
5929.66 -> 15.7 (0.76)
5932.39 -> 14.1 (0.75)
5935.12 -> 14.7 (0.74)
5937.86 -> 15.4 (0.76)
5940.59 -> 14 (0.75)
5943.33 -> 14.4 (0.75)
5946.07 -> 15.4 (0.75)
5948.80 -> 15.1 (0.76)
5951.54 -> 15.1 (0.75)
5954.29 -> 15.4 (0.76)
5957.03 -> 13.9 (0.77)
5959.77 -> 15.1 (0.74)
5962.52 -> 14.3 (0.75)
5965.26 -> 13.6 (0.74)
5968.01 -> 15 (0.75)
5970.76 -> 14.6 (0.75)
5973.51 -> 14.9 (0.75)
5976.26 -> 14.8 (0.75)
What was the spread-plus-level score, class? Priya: 15.7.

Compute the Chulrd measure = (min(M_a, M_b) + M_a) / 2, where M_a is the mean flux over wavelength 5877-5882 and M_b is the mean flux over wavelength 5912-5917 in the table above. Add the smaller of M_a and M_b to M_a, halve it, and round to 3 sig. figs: 14.1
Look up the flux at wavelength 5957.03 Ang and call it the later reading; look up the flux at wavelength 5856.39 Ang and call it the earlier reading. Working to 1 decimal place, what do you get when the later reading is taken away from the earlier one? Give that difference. 1.3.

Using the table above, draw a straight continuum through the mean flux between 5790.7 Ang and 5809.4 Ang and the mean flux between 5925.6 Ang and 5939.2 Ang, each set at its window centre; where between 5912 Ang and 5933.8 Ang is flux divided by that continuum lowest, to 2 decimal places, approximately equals 5926.93 Ang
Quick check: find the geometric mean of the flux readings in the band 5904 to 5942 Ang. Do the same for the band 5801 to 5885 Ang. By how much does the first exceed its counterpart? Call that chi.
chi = -0.49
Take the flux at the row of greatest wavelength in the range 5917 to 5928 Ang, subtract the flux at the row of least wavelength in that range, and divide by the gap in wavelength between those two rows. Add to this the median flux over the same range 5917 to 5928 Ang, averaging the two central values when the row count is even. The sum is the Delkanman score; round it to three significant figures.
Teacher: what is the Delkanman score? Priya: 13.6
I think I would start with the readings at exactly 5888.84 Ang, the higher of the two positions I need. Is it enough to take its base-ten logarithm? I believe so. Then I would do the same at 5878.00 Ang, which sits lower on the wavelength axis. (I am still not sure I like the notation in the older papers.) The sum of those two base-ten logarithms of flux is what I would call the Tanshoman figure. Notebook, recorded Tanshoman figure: 2.19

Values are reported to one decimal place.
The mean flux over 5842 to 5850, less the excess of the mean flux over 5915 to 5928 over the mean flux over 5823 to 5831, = 15.8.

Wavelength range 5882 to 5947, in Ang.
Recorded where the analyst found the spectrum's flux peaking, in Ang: 5929.66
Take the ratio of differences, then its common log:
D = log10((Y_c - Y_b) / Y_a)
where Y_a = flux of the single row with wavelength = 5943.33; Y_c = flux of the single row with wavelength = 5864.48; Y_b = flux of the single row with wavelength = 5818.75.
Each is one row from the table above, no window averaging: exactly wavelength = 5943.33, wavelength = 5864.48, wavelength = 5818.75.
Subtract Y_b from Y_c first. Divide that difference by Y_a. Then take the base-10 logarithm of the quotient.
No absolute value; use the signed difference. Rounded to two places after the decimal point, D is -1.01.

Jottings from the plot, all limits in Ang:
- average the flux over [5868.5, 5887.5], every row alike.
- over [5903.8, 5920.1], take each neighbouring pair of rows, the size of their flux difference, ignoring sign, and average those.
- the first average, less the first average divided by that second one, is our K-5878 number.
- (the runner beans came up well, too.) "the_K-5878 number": 1.5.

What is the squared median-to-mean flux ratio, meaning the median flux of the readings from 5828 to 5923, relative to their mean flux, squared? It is 1.03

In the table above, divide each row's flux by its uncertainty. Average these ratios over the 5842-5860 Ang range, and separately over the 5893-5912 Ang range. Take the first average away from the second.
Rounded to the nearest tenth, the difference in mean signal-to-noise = -1.7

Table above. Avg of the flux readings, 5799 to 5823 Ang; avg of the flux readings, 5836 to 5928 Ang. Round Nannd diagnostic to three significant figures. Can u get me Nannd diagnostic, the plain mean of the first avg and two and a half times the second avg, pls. 24.6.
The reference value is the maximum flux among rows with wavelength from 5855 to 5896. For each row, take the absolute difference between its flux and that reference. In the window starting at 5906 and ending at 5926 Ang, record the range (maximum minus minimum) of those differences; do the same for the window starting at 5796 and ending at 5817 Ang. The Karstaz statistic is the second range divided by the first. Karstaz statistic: 0.96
